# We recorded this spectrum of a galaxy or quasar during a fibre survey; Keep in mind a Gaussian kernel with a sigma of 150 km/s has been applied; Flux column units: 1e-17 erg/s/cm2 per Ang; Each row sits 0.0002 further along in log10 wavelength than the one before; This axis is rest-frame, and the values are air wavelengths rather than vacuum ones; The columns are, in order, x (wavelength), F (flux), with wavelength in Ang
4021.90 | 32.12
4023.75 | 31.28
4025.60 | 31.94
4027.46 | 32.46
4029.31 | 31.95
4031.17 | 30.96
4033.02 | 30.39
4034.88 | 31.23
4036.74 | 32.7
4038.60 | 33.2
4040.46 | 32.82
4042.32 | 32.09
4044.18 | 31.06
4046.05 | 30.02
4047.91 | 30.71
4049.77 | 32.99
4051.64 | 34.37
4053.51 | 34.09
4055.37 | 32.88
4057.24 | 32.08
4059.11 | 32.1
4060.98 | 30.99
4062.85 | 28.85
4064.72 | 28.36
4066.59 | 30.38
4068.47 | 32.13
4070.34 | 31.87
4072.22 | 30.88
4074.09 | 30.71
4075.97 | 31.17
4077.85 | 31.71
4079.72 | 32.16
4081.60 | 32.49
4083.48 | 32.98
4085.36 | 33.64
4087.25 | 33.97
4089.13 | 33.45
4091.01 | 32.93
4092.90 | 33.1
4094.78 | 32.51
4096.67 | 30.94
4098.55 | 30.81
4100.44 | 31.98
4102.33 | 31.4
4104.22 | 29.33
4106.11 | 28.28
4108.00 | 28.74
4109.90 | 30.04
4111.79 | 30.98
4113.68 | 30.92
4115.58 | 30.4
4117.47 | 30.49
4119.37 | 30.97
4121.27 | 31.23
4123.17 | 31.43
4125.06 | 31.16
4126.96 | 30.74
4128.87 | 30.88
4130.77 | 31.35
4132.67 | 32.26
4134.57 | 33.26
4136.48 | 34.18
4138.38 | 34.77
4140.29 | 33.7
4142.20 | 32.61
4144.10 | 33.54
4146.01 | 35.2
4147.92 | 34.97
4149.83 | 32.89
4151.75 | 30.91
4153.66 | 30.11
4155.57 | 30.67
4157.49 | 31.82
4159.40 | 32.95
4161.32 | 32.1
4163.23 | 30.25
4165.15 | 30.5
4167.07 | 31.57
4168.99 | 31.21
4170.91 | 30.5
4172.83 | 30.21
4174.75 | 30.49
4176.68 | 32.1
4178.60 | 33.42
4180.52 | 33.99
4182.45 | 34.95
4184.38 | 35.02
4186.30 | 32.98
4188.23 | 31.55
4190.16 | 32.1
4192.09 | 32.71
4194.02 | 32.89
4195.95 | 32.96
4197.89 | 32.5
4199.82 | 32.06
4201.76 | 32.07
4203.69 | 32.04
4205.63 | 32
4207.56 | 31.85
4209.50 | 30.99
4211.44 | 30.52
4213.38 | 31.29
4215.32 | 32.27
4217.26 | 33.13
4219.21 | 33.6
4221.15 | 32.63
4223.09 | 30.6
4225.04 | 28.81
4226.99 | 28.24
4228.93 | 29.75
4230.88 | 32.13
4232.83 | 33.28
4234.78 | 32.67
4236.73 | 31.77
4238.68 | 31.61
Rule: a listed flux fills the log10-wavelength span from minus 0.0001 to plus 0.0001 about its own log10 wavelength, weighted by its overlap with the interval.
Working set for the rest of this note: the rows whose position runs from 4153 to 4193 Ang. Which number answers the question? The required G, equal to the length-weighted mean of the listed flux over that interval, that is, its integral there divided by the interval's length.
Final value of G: 32.0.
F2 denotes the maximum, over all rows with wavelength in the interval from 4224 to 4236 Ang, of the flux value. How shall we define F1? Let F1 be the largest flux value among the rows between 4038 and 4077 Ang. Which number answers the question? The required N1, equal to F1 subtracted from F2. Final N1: -1.1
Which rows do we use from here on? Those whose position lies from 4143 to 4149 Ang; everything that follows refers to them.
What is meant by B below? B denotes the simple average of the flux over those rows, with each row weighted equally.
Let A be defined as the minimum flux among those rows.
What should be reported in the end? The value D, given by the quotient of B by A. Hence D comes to 1.03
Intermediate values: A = 33.54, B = 34.6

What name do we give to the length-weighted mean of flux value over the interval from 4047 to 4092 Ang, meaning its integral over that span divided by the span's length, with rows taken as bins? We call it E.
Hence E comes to 32.0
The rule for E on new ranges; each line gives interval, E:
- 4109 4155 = 32.0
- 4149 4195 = 32.0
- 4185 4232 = 31.8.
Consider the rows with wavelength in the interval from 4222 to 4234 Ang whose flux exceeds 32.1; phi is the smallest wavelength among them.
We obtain 4230.88 Ang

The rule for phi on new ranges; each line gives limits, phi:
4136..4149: 4136.48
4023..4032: 4027.46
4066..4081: 4068.47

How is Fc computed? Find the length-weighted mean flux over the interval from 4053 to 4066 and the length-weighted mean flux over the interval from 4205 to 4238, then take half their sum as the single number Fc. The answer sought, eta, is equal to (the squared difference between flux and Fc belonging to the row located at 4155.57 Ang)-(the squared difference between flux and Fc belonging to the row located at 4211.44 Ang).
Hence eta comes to 0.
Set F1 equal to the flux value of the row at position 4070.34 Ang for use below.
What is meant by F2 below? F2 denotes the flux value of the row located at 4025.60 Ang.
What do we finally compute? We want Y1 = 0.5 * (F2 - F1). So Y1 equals 0.0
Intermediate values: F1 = 31.87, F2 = 31.94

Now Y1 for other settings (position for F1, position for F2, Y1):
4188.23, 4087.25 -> 1.2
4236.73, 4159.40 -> 0.6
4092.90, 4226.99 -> -2.4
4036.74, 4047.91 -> -1.0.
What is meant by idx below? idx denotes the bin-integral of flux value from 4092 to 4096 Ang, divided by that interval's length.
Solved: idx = 32.7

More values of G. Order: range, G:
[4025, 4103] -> 31.9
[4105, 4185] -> 31.8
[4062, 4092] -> 31.7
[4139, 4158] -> 32.7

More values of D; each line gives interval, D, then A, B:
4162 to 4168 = 1.02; 30.25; 30.8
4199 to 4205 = 1.00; 32.04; 32.1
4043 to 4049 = 1.02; 30.02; 30.6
